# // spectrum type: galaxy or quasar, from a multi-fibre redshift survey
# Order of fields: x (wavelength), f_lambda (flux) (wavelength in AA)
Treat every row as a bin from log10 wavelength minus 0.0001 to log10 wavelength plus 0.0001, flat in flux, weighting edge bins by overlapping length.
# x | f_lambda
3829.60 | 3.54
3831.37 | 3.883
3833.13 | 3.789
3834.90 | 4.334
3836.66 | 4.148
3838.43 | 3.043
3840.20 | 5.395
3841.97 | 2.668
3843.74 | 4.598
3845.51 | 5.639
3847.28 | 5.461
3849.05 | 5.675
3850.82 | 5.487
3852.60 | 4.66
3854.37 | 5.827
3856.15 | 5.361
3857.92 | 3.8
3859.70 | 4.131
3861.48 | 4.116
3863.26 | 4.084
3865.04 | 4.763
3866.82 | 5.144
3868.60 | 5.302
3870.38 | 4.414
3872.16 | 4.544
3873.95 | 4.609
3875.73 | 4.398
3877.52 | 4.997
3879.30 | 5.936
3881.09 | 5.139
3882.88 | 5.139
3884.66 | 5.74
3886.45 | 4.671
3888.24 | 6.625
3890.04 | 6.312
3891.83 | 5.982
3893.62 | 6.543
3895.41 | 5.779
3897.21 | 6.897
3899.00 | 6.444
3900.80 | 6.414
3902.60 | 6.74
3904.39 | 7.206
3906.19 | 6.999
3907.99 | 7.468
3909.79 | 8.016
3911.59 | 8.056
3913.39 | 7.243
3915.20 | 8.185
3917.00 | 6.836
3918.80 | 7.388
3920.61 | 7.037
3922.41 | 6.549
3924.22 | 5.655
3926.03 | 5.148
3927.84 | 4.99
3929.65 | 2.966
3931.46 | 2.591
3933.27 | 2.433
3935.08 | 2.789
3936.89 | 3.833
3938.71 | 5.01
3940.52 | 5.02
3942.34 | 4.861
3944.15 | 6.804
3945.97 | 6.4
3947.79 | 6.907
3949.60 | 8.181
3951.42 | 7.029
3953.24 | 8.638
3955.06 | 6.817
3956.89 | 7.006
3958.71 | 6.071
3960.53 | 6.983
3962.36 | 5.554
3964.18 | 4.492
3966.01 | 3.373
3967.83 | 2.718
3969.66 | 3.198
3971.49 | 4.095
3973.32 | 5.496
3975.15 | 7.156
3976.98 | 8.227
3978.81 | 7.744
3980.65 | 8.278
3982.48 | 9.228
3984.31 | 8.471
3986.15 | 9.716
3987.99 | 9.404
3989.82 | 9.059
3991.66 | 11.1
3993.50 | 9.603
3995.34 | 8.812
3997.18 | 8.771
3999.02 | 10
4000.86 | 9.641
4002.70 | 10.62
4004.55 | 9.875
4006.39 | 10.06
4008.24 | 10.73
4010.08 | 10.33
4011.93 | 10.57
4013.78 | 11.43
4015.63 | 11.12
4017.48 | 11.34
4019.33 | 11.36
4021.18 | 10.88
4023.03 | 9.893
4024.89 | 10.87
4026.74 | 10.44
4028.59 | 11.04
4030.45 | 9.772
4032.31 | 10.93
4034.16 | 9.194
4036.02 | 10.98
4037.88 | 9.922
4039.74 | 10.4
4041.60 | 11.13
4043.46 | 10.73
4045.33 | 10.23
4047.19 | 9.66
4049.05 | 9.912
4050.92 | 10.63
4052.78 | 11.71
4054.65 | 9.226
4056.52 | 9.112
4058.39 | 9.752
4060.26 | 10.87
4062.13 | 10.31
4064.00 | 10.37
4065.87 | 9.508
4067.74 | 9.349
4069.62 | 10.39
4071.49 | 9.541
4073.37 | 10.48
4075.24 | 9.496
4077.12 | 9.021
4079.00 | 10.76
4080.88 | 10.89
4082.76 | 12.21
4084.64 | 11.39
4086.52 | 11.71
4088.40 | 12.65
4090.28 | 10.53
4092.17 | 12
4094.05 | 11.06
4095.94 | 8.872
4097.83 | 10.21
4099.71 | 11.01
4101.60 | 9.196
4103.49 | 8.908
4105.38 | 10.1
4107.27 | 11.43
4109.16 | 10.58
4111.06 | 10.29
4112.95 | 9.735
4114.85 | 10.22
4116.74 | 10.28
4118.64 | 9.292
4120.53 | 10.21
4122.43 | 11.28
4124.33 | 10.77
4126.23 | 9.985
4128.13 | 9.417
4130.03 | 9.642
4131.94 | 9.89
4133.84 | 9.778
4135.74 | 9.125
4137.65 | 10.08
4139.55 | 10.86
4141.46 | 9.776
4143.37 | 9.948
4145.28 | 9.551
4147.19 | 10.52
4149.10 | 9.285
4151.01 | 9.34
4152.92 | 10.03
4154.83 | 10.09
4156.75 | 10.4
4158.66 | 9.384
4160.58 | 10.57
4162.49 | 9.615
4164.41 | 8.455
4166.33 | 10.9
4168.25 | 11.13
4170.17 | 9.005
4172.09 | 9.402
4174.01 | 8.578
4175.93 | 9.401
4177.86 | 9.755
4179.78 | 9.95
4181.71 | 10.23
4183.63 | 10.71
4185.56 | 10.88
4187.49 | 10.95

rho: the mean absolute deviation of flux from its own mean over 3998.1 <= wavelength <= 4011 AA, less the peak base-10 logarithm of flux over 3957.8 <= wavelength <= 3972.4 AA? -0.52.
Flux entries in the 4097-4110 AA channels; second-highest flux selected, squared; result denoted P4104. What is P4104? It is 121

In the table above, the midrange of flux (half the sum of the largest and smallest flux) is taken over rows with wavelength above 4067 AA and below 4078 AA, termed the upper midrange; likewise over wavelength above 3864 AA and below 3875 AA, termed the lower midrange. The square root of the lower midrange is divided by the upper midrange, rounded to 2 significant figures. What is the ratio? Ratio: 0.23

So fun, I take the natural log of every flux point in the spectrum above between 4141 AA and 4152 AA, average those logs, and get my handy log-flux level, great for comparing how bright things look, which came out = 2.27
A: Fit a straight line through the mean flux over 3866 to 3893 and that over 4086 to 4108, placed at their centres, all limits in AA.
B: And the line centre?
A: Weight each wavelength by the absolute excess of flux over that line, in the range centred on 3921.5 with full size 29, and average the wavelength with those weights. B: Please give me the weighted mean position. 3924.6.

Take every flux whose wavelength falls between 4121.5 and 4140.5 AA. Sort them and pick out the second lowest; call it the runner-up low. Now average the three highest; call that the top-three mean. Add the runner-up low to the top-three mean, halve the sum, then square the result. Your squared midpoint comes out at 104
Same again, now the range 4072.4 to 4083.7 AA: 108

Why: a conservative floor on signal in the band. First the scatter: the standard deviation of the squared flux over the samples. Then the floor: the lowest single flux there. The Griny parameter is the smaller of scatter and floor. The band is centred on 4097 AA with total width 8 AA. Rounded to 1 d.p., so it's 8.9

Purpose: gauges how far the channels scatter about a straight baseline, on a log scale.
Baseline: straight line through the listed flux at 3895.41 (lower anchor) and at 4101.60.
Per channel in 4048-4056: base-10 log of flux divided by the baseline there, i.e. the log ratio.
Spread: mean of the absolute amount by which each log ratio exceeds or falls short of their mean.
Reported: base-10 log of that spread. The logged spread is -1.5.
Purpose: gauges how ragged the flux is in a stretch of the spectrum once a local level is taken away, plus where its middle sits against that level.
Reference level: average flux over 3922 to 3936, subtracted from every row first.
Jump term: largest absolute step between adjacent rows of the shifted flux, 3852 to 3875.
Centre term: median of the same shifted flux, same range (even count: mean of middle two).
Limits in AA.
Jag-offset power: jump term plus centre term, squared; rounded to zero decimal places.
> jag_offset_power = 4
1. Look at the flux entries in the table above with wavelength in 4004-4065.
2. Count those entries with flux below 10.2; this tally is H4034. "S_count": 11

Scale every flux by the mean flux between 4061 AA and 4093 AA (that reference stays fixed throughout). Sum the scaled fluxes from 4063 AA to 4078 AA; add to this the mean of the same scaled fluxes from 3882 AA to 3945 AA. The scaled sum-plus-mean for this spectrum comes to 7.9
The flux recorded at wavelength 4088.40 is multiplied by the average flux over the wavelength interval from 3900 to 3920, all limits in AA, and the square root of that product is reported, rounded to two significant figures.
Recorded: 9.6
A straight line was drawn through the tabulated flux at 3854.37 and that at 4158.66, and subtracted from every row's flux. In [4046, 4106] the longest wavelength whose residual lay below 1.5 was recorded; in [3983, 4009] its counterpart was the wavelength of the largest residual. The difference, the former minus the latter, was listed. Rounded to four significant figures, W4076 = 113.7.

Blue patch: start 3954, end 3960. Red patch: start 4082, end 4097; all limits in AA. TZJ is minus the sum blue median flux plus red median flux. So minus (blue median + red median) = -18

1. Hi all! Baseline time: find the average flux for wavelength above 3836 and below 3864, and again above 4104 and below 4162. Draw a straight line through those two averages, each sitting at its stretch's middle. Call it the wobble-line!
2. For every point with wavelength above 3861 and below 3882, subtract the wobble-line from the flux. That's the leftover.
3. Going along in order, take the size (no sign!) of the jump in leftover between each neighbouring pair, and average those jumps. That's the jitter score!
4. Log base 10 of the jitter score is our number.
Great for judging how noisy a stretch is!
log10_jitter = -0.36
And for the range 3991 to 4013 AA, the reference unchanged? -0.19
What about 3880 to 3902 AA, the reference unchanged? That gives -0.18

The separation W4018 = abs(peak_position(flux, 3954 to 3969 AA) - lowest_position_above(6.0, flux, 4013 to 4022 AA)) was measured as 56.9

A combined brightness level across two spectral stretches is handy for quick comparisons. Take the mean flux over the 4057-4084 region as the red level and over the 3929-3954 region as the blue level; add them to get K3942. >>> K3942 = 15.5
